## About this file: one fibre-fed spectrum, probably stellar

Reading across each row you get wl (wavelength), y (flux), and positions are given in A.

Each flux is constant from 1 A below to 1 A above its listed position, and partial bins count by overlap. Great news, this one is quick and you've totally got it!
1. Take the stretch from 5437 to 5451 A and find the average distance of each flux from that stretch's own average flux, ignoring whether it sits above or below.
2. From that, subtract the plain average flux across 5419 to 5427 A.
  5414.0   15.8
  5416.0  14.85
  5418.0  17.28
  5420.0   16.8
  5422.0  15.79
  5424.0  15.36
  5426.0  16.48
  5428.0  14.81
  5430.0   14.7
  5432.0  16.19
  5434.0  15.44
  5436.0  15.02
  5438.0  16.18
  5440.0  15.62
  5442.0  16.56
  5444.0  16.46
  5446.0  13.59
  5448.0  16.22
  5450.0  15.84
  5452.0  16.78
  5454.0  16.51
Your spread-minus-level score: -15.4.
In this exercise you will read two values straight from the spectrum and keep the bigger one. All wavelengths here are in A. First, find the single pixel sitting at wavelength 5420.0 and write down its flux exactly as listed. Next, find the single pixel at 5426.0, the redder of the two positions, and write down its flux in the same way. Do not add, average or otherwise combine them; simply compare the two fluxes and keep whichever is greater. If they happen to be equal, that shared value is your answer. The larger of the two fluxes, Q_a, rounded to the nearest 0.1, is 16.8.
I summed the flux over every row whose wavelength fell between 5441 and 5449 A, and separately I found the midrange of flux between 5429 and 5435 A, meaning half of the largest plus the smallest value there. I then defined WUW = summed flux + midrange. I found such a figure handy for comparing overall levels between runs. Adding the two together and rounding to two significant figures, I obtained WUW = 78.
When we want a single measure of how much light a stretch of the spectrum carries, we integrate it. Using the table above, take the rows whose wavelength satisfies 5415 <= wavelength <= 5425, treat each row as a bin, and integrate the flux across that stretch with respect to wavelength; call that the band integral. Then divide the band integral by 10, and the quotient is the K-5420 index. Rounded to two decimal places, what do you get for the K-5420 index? 16.02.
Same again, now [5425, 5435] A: 15.52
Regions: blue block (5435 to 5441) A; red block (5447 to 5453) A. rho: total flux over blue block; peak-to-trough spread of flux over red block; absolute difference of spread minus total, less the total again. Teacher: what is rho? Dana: -0.94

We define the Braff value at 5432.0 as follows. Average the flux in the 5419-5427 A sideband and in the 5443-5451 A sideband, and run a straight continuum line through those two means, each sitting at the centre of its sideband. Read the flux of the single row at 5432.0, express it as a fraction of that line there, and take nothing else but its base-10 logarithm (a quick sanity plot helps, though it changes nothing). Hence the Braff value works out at 0.008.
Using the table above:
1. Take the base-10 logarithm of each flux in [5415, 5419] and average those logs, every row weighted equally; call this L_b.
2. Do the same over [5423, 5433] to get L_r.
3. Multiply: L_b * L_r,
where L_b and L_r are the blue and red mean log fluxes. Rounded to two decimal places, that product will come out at 1.43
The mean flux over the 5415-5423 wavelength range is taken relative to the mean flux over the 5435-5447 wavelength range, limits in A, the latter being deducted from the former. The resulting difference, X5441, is 0.6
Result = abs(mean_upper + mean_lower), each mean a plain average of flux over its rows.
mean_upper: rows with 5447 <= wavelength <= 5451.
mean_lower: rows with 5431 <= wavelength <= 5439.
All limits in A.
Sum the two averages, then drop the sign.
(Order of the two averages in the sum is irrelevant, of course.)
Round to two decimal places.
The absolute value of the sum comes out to 31.74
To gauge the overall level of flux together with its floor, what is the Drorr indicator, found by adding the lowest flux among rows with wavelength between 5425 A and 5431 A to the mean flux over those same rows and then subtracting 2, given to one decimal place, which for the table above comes 28.0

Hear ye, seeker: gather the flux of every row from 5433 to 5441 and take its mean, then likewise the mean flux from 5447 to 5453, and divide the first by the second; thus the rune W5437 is 0.96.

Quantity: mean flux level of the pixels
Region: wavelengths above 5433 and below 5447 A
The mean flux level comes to 15.6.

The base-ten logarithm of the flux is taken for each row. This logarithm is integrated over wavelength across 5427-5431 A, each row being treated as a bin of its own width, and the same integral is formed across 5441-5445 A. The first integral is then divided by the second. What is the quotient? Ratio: 0.96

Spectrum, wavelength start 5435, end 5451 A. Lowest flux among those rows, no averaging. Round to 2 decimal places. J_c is 13.59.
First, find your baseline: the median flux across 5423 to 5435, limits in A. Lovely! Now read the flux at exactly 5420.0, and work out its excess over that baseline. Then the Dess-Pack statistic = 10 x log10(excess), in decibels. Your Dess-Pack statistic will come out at 1.5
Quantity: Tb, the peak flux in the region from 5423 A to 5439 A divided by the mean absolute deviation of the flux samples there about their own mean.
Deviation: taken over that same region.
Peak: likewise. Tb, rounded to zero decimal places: 29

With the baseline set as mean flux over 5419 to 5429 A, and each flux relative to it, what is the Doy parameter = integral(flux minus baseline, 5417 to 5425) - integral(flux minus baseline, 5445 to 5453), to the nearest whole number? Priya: 6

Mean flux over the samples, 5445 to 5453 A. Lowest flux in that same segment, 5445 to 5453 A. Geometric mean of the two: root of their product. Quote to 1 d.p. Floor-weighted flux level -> 14.6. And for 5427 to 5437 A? 15.0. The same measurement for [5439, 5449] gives 14.6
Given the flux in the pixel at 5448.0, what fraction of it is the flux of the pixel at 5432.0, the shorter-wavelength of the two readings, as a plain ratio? 1.00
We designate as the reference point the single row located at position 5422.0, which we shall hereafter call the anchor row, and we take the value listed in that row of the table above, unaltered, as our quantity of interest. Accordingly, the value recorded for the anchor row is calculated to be 15.79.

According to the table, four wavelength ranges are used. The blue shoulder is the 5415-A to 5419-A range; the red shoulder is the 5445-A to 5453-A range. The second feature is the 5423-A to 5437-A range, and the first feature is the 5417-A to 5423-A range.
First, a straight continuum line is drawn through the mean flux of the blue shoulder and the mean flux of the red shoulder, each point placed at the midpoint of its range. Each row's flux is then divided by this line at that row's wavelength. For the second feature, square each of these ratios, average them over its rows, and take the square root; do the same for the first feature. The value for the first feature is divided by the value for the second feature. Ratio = 1.068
